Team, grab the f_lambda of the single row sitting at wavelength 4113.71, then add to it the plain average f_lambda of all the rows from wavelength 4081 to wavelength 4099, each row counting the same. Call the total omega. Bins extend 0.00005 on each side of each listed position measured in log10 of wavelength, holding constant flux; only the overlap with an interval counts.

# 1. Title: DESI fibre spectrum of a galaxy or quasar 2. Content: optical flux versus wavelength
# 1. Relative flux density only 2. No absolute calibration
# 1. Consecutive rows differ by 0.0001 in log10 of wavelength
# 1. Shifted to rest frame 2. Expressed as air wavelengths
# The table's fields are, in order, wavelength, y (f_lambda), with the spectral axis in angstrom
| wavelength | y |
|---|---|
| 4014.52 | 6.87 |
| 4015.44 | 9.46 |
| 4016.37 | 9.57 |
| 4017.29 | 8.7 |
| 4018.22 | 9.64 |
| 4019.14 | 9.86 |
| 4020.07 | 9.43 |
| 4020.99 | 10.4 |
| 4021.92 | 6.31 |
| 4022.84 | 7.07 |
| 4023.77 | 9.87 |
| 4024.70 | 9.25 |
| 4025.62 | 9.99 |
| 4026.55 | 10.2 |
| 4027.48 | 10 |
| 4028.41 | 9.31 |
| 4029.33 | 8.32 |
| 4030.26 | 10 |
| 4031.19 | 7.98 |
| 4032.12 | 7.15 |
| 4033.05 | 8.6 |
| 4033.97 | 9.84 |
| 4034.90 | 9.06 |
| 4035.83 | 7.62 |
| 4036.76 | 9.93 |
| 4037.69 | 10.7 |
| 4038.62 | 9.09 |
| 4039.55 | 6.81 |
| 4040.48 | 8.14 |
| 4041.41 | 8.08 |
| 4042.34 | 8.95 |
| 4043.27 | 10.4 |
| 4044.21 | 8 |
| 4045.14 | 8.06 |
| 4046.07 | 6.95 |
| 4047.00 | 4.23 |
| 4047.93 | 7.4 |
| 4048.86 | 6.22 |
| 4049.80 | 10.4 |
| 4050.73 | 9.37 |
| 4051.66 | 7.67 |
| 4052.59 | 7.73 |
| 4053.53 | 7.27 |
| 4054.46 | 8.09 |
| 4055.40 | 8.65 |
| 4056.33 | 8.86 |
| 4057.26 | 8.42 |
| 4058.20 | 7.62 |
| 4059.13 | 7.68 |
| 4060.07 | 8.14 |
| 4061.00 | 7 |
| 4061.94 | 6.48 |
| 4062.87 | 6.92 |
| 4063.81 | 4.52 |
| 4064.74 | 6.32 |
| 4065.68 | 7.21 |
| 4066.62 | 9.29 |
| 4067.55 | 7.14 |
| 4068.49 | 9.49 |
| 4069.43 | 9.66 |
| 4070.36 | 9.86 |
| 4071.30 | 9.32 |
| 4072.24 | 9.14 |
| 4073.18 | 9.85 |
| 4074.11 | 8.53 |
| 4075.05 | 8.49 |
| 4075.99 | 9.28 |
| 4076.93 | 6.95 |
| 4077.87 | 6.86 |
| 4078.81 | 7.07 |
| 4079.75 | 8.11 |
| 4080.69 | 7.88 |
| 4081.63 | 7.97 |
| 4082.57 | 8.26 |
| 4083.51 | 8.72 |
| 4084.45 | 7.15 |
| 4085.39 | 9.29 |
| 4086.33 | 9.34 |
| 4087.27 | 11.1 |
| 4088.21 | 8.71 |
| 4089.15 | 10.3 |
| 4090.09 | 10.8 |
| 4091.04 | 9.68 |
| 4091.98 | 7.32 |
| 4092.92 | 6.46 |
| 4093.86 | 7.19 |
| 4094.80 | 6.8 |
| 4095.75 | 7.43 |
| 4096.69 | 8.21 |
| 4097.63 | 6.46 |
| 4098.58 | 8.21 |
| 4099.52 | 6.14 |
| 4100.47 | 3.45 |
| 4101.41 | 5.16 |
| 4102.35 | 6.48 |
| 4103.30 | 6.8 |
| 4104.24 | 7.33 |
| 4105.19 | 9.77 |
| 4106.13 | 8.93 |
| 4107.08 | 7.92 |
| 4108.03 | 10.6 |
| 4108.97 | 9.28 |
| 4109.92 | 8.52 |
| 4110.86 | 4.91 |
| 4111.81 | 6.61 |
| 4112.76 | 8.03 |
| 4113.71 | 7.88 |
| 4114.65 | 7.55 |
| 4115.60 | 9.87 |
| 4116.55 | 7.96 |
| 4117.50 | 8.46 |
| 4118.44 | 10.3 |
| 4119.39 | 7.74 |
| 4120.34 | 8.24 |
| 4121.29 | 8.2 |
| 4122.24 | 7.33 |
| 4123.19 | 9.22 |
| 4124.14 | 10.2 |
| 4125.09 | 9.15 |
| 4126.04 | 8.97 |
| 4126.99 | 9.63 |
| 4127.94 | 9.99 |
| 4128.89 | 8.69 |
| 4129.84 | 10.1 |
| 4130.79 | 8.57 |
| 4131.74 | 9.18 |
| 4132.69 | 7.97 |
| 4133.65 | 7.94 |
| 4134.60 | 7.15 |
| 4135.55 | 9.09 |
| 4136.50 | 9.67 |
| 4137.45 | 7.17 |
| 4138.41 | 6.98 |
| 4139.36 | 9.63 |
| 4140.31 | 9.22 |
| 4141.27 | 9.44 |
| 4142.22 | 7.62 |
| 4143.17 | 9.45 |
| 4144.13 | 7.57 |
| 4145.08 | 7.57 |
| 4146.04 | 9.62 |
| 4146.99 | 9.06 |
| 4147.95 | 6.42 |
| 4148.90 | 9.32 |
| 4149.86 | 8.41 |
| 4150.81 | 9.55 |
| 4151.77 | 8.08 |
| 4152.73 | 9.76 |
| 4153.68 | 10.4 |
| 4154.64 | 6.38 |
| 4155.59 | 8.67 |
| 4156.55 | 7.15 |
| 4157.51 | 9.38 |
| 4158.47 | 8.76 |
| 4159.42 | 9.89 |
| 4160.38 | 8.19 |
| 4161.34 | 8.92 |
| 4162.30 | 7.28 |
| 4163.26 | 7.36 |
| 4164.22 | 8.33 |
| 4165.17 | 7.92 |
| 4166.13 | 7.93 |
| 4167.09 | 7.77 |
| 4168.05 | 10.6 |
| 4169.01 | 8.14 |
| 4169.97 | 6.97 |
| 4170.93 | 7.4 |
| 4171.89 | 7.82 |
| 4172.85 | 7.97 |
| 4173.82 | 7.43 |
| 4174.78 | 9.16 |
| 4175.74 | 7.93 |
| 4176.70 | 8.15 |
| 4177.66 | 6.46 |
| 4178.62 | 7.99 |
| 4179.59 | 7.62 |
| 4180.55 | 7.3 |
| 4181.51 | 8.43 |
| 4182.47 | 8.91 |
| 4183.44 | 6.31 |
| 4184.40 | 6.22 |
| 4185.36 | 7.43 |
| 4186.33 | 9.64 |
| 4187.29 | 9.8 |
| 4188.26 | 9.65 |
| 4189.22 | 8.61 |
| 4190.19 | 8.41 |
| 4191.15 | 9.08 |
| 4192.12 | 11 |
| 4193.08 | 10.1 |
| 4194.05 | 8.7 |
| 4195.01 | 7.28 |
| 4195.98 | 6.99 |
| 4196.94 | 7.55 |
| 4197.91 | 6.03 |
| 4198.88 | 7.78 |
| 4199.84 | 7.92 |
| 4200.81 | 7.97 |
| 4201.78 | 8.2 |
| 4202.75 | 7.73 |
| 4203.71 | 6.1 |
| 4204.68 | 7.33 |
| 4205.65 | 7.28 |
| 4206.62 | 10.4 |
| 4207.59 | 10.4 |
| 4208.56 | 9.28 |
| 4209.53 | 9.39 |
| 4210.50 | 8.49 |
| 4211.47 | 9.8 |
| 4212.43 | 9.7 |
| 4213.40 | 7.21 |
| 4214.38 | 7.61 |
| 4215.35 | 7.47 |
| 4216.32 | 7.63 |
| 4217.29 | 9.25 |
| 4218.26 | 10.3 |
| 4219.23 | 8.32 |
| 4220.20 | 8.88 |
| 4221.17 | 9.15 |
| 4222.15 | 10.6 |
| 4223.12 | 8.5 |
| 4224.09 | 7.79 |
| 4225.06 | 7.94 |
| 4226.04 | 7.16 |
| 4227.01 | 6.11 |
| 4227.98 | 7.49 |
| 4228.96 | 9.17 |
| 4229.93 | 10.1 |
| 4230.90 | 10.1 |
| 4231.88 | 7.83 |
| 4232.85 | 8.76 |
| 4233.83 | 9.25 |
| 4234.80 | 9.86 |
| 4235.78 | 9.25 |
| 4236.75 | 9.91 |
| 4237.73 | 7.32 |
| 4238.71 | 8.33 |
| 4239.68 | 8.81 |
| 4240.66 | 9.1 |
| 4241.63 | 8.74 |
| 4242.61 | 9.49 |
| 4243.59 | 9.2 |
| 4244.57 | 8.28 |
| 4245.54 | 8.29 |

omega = 16.3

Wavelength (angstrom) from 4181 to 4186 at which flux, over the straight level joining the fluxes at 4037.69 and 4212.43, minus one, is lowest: 4184.40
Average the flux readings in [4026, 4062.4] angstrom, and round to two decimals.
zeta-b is 8.32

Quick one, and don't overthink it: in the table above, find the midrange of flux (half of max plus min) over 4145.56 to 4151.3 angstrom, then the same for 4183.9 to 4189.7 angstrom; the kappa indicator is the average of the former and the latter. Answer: 8.0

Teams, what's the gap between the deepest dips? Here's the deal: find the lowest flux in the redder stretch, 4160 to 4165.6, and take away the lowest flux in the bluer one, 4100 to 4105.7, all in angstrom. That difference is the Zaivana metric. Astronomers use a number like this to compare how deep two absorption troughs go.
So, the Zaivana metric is 3.8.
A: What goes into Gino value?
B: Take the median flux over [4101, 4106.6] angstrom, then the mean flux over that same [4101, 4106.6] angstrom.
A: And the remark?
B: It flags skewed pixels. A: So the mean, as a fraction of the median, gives 1.05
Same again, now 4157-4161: 1.00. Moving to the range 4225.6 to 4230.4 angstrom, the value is 1.07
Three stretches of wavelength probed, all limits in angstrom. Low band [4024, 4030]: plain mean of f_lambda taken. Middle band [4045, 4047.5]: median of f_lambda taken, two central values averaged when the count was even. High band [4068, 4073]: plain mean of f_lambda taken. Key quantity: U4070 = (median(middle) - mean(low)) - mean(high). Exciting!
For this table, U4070 -12.1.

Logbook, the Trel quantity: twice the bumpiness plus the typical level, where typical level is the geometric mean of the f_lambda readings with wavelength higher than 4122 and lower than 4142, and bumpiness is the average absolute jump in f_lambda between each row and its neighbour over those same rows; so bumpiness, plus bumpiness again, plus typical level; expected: 10.8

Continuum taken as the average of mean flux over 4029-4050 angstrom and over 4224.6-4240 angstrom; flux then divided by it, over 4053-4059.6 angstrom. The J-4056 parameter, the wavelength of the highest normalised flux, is 4056.33 angstrom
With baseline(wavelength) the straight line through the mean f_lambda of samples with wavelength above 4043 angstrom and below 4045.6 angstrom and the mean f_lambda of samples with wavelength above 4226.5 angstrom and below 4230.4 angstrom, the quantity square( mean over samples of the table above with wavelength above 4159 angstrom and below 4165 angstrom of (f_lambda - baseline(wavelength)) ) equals 0.01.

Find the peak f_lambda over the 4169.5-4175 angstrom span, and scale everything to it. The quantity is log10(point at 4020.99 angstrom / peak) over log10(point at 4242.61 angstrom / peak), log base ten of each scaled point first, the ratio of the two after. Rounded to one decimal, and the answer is 3.6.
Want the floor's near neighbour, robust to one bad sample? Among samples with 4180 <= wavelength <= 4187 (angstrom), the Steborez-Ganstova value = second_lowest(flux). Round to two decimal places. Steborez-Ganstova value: 6.31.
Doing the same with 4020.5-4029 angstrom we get 7.07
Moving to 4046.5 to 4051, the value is 6.22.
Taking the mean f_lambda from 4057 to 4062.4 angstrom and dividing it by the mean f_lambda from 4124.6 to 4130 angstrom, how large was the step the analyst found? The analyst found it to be 0.80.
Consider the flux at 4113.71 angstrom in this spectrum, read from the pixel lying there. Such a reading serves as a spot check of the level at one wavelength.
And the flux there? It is 7.88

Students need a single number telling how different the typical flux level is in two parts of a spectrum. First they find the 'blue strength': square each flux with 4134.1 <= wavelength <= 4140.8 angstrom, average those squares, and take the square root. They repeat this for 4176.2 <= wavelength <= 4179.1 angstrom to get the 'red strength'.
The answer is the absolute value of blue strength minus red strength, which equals 0.9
